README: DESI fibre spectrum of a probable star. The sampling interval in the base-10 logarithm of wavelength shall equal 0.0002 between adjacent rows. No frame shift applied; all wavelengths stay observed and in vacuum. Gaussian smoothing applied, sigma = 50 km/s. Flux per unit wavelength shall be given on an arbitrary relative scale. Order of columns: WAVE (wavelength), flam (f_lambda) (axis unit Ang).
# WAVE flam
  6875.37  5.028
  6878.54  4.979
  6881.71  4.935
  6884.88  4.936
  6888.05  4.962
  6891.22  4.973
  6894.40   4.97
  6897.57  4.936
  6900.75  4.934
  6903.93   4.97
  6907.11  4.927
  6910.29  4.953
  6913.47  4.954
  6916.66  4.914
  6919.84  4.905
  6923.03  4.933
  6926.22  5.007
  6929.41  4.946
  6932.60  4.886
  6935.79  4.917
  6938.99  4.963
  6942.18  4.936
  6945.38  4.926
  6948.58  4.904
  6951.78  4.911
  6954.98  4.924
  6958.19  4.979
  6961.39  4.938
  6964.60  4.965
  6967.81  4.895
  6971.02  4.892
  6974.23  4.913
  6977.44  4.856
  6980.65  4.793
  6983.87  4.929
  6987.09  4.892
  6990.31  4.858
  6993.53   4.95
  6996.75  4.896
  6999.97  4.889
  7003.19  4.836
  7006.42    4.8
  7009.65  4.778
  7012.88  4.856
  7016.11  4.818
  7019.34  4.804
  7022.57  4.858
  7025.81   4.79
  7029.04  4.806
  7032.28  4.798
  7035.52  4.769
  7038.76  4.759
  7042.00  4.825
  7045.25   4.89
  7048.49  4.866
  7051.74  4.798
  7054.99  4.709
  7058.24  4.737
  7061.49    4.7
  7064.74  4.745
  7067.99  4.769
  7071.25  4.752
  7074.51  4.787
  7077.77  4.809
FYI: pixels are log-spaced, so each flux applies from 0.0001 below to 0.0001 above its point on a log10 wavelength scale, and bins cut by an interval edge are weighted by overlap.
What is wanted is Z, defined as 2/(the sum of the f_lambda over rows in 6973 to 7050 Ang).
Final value 0.017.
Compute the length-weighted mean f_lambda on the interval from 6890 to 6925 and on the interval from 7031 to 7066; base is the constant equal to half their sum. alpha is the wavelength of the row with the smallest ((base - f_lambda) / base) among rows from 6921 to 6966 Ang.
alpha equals 6926.22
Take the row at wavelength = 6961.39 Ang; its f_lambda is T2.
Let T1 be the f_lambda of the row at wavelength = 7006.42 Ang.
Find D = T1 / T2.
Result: 0.97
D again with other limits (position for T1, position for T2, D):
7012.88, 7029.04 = 1.01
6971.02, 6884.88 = 0.99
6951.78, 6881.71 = 1.00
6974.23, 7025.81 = 1.03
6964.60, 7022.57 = 1.02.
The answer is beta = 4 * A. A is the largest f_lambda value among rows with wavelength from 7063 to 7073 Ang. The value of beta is 19.1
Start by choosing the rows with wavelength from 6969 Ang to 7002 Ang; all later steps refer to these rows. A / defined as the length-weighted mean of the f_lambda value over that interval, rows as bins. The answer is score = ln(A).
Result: 1.59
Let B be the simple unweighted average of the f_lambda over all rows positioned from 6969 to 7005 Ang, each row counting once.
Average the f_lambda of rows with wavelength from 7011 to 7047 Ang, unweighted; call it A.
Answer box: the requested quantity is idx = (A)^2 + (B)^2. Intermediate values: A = 4.82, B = 4.88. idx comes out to 47.0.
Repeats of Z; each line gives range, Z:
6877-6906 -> 0.045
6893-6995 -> 0.013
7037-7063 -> 0.052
